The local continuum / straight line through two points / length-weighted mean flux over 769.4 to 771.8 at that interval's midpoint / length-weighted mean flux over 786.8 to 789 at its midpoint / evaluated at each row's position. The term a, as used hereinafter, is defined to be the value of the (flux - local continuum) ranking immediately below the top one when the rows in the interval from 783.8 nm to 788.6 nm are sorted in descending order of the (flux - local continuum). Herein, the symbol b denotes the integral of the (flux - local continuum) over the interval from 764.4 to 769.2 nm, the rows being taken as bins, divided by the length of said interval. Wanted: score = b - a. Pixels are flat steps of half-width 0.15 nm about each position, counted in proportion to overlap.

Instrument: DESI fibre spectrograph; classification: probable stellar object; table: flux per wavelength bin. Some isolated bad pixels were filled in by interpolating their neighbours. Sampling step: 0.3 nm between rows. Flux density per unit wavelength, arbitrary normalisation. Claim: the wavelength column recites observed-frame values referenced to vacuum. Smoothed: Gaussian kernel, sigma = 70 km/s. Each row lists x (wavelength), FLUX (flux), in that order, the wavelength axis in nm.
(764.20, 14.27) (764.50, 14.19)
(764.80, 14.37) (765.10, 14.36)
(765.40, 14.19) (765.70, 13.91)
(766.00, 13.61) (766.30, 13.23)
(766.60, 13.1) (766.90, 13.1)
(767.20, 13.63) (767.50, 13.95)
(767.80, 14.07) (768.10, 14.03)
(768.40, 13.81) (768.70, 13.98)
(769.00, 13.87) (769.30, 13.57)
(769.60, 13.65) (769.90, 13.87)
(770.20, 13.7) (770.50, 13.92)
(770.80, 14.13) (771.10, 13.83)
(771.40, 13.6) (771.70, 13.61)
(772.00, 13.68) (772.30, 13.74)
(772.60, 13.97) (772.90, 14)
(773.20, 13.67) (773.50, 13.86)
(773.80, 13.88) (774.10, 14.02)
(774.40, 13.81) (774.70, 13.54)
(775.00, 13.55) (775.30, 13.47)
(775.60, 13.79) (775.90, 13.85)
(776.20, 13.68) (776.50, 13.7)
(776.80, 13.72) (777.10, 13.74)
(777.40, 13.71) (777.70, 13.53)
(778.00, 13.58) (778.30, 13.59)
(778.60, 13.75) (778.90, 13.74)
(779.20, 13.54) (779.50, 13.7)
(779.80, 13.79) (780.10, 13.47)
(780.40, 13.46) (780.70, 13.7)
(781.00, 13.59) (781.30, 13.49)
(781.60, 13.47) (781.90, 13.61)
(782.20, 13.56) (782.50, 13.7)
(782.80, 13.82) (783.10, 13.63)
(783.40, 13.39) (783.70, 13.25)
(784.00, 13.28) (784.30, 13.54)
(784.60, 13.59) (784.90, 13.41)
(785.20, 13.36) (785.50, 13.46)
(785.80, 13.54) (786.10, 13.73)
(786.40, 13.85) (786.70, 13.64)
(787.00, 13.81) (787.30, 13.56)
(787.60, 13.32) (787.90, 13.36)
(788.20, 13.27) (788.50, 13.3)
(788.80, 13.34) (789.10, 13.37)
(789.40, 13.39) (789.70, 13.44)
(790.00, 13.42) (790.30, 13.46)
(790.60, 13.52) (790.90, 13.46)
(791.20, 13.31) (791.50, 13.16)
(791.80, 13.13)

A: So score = -0.40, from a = 0.36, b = -0.036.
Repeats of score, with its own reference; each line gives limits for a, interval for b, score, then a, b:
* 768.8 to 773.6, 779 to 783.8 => -0.24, 0.26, 0.016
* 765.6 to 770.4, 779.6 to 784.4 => -0.19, 0.19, -0.001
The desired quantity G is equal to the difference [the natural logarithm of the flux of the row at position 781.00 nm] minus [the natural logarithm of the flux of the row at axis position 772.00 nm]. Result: -0.007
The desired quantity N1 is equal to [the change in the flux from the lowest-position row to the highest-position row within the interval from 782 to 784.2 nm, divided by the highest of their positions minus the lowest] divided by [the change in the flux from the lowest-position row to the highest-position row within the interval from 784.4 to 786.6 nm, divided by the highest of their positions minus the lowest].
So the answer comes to -1.1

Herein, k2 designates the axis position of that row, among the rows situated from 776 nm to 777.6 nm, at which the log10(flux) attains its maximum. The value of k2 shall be 777.10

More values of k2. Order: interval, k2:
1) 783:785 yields 783.10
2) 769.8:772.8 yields 770.80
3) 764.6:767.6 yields 764.80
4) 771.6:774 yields 772.90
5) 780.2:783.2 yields 782.80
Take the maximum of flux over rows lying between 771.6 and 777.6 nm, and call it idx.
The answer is 14.02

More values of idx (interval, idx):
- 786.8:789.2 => 13.81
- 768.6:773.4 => 14.13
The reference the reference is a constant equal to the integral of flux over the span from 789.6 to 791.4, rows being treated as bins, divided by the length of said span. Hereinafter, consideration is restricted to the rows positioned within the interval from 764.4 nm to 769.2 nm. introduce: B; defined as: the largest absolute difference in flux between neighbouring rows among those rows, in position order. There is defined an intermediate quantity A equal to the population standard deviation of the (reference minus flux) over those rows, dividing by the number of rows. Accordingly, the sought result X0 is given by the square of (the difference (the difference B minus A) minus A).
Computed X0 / 0.0669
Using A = 0.394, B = 0.530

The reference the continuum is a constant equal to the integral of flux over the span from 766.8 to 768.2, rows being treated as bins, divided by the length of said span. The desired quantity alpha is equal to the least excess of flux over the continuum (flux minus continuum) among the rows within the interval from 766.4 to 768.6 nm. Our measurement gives -0.7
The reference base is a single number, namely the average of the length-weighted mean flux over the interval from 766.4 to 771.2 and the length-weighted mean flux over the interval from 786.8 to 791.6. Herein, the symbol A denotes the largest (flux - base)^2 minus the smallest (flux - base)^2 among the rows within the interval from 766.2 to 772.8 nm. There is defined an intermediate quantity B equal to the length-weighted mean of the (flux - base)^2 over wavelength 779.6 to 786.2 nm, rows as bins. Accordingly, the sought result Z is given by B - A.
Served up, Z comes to -0.27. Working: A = 0.30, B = 0.025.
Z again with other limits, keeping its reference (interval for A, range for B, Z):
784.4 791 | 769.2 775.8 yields -0.03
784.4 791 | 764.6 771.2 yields 0.07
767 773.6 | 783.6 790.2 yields -0.26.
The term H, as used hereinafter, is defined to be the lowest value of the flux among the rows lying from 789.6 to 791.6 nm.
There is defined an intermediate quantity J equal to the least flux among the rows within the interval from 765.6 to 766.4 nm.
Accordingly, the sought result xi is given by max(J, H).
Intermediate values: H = 13.16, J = 13.23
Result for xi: 13.2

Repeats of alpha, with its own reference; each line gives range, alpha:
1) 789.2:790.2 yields -0.4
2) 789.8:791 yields -0.3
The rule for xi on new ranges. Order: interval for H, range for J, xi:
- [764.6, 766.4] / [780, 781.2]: 13.5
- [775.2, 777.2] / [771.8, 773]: 13.7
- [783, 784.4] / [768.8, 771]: 13.6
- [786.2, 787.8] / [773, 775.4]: 13.5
